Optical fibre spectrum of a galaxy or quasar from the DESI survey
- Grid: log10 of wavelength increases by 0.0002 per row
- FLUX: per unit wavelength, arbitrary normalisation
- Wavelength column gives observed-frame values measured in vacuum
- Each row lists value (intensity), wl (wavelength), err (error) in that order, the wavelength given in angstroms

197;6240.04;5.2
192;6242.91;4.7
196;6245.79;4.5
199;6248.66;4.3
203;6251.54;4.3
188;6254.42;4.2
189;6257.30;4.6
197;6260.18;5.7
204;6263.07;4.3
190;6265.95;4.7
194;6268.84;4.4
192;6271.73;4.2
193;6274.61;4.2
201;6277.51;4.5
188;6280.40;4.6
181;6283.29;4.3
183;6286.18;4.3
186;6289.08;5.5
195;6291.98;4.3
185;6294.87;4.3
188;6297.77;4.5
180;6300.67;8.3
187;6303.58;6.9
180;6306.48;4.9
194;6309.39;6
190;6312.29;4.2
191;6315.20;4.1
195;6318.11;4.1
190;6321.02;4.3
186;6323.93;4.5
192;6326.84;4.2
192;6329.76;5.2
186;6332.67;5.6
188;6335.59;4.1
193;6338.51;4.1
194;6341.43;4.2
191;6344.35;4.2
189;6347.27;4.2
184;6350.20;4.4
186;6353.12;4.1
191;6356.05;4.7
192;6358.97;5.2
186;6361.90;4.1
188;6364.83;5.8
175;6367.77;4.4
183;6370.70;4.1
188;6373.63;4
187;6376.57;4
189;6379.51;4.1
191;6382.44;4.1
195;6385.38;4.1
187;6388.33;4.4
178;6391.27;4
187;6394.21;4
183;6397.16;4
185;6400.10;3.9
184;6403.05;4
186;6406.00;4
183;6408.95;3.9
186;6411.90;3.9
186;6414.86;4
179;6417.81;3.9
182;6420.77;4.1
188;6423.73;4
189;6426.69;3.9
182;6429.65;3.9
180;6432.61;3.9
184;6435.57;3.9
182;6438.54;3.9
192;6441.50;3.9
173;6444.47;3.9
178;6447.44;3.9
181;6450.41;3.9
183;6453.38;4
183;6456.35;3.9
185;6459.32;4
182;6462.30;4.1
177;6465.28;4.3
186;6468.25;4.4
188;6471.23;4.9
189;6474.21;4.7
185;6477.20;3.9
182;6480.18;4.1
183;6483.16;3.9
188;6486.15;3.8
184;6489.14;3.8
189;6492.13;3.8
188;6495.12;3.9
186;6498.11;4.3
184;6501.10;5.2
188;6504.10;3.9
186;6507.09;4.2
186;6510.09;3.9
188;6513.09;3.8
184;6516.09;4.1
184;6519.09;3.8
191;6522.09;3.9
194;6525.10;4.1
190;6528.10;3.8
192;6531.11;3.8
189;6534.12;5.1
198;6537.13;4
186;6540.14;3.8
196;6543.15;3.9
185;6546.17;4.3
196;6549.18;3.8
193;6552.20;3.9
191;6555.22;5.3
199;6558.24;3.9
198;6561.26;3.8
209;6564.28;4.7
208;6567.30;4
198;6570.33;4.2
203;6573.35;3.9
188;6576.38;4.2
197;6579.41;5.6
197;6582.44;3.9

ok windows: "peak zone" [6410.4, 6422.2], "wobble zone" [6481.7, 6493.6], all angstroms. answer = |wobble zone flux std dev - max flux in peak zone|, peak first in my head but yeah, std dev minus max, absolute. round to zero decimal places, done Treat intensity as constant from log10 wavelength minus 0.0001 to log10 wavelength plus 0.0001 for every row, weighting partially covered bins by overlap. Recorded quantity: 183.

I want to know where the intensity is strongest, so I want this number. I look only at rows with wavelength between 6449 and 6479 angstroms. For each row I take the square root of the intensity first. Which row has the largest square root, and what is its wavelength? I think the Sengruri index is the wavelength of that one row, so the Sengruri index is 6474.21 angstroms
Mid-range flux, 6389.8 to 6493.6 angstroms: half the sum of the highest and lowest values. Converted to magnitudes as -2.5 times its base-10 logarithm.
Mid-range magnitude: -5.653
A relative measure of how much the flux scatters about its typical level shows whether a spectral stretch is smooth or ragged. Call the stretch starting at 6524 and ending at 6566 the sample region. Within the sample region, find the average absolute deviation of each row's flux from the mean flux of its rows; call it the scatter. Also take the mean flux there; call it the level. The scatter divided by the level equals 0.0236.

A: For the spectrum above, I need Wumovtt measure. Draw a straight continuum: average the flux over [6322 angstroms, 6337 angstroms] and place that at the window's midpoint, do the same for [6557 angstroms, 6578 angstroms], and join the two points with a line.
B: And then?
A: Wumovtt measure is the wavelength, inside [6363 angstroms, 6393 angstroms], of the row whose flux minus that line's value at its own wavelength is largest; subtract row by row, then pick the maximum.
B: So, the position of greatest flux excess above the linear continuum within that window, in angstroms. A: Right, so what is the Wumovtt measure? 6385.38 angstroms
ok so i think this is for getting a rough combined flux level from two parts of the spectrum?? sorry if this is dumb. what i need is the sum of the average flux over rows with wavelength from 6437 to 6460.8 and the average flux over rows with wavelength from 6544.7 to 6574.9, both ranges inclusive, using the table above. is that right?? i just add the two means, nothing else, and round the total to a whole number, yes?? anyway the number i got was 380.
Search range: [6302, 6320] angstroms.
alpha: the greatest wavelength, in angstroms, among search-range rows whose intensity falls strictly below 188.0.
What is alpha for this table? 6306.48 angstroms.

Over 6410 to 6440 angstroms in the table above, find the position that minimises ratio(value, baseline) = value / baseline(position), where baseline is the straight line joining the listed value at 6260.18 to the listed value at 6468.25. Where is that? 6417.81 angstroms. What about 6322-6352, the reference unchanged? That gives 6350.20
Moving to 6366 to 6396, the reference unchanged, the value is 6367.77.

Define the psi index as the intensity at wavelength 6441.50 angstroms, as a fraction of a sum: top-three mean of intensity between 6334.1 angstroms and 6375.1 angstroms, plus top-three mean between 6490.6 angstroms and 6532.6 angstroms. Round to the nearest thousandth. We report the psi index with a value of 0.498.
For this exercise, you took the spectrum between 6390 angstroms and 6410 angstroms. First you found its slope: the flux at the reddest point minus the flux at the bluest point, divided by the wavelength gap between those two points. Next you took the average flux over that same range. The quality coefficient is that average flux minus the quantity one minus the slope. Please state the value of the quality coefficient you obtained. 183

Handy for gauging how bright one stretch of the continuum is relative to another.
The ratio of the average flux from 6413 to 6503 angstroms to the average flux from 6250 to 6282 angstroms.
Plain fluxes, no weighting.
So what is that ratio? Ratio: 0.95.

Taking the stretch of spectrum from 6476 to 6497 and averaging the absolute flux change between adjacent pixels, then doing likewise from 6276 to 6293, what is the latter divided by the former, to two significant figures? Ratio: 2.1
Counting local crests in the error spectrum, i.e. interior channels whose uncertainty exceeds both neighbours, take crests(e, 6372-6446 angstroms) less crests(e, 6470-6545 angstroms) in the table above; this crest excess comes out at -3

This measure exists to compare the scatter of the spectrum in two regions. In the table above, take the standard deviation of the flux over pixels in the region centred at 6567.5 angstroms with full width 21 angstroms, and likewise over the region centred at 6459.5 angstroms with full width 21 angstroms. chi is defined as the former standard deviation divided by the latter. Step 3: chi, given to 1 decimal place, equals 2.4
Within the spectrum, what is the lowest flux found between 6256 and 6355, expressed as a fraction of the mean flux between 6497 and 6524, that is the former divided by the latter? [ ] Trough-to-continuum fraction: 0.97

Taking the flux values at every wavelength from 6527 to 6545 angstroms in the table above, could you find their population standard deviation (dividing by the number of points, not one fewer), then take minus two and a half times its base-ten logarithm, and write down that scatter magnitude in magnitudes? -1.53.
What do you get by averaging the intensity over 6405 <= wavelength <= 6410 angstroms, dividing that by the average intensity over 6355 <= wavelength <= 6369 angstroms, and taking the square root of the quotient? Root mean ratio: 0.99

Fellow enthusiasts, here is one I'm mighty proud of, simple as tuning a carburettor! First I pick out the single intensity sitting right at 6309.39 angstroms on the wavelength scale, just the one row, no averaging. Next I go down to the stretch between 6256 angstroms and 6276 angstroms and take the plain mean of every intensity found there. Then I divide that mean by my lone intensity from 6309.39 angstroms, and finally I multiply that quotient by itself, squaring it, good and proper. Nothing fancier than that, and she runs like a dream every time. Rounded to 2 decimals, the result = 1.00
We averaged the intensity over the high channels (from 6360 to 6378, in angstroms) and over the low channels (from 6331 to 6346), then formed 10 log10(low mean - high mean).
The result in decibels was 7.7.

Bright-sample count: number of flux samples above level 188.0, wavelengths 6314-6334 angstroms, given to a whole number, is 5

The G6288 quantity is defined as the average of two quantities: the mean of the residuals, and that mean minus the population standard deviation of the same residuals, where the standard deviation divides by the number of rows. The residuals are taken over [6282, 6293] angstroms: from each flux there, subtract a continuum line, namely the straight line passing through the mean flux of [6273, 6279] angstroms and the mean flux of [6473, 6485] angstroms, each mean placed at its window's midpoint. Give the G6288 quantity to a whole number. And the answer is -13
